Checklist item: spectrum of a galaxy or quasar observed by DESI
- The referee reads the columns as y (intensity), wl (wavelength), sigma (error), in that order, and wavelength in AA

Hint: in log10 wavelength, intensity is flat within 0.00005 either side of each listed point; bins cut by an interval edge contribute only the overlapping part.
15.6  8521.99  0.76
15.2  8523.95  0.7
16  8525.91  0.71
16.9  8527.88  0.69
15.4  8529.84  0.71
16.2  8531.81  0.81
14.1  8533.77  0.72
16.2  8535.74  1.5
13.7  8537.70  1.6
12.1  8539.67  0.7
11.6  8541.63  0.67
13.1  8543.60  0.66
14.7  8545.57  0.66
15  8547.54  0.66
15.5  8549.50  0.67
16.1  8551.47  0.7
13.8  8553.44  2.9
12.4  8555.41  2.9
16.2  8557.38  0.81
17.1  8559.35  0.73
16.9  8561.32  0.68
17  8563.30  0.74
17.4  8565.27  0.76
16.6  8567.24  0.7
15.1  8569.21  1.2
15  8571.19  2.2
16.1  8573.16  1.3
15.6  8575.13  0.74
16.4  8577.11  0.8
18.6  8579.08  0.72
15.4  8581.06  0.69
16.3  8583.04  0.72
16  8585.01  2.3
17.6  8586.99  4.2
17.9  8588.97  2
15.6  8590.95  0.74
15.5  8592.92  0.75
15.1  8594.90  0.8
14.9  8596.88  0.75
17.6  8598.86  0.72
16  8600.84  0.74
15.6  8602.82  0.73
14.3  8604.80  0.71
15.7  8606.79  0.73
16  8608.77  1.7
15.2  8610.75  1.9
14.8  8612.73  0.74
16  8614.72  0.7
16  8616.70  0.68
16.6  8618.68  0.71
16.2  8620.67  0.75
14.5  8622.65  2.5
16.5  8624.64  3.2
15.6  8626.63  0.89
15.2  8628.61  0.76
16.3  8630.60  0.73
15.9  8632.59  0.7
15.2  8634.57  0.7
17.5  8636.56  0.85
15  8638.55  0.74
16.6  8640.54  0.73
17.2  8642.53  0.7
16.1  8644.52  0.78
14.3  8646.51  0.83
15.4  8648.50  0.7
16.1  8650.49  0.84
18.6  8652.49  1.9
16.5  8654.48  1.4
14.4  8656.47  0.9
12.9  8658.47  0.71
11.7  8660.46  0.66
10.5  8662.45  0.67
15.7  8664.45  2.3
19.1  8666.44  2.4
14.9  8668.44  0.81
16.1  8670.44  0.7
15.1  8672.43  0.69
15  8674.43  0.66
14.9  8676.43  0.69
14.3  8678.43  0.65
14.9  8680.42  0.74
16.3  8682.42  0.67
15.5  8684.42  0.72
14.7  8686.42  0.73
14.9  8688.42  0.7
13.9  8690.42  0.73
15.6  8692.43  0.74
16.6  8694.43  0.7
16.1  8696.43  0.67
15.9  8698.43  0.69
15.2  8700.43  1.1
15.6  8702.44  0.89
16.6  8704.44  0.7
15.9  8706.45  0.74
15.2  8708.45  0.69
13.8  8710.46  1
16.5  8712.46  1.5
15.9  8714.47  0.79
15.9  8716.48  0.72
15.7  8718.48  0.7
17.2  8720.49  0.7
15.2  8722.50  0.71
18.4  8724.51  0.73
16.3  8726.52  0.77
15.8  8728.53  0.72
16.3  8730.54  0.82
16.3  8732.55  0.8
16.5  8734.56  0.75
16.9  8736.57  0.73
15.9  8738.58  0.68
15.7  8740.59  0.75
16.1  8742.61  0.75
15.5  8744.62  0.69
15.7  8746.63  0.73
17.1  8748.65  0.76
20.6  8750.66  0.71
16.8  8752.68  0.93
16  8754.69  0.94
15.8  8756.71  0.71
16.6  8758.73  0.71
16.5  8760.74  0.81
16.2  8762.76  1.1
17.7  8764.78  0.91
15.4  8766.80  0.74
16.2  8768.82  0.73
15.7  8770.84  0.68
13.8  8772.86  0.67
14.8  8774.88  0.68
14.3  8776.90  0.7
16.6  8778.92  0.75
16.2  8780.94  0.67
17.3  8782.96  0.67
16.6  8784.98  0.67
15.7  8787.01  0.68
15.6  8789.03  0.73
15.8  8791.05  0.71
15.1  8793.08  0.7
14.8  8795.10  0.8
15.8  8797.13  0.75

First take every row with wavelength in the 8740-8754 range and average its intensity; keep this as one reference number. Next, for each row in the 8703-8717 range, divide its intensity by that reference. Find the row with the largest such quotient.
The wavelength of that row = 8704.44 AA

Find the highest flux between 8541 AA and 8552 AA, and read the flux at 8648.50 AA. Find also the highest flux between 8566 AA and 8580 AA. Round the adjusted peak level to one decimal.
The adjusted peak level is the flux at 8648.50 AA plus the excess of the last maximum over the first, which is 17.9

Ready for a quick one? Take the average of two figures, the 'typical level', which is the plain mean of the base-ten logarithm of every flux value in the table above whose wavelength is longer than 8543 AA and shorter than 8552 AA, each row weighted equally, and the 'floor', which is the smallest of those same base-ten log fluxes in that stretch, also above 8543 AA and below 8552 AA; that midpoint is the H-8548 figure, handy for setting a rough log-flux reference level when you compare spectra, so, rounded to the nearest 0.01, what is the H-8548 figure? 1.14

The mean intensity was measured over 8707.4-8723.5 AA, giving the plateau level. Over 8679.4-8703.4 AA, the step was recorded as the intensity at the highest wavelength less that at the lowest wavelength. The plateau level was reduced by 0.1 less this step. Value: 16.3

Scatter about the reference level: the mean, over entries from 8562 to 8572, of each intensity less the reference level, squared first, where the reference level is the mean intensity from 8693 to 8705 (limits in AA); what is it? 1.0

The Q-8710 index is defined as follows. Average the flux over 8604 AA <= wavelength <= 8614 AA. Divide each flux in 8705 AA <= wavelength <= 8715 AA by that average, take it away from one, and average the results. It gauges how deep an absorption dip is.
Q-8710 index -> -0.017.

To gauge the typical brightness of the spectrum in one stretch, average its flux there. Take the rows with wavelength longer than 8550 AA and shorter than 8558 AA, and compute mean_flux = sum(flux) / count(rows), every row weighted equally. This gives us 14.6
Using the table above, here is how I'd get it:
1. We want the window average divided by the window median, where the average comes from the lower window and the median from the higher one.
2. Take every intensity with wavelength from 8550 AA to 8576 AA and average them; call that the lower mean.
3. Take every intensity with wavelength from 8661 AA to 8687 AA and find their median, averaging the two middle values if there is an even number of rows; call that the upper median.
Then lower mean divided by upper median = 1.05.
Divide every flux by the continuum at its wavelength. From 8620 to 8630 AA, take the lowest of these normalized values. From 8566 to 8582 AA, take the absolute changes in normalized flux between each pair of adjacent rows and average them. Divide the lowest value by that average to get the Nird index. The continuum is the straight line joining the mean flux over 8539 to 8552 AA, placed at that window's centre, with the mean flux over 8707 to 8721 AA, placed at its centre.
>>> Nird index 10.4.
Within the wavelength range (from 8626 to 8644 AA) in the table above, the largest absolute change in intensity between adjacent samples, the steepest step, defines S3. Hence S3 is 2.5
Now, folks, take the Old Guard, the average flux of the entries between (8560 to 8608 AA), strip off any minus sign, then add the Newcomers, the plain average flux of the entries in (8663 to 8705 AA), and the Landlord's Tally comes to 31.7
